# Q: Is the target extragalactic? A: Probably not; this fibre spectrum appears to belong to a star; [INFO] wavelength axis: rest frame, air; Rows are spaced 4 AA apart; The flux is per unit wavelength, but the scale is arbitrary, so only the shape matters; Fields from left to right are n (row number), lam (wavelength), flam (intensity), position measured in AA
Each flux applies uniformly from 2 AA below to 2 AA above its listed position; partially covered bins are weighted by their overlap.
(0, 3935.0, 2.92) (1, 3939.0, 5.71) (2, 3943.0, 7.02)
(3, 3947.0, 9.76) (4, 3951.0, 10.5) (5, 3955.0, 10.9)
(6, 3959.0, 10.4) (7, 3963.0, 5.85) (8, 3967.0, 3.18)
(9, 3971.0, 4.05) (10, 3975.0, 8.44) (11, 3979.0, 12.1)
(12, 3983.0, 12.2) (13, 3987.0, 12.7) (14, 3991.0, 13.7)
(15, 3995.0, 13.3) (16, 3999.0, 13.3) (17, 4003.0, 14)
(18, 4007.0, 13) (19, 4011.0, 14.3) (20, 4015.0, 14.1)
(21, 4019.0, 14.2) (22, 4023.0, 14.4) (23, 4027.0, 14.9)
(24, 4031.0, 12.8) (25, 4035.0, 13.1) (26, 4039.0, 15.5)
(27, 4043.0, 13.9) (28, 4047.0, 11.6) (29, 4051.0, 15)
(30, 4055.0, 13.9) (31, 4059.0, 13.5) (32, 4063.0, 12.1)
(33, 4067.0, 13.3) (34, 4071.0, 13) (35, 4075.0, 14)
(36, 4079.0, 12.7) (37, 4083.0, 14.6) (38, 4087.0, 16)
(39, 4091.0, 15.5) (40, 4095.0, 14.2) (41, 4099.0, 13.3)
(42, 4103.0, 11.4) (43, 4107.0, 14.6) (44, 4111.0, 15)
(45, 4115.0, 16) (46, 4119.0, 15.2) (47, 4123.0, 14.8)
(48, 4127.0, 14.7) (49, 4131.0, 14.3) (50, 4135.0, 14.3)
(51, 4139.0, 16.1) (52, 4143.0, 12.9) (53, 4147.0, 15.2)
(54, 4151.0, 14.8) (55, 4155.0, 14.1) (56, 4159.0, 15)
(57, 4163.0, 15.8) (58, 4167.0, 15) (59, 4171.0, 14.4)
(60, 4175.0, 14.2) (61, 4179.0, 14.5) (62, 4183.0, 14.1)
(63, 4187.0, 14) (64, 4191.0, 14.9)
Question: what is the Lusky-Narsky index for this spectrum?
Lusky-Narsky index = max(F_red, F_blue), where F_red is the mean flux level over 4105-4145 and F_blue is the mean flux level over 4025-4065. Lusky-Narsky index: 14.8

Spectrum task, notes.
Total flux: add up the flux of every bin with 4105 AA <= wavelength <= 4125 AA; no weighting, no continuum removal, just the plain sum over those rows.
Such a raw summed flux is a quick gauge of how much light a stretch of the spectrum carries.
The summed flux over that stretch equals 76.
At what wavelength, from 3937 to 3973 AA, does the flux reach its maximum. 3955.0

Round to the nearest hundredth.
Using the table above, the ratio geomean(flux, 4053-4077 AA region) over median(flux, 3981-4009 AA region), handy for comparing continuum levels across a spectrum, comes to 1.00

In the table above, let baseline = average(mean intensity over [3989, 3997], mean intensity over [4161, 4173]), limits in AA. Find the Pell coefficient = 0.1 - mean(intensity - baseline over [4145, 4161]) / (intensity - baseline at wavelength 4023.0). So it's -4.1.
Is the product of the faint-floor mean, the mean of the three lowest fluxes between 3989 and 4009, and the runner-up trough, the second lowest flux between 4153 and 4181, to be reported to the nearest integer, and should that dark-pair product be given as 187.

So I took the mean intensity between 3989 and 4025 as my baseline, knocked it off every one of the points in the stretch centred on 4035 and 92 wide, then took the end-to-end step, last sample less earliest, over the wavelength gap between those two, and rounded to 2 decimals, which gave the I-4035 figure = -0.01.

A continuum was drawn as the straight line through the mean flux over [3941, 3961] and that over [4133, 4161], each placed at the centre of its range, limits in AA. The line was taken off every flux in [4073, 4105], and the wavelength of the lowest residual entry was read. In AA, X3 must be 4103.0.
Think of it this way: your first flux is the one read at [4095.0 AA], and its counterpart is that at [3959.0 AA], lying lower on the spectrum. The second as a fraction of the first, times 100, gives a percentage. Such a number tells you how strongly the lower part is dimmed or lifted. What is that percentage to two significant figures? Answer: 73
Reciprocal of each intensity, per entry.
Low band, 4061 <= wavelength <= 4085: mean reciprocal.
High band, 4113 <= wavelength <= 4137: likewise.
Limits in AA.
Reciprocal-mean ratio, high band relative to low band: 0.89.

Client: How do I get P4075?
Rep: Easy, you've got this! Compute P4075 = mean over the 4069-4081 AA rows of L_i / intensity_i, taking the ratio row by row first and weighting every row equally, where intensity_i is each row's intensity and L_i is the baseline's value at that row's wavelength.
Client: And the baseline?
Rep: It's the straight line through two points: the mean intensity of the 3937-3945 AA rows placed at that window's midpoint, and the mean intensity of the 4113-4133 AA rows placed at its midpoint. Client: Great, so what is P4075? 0.96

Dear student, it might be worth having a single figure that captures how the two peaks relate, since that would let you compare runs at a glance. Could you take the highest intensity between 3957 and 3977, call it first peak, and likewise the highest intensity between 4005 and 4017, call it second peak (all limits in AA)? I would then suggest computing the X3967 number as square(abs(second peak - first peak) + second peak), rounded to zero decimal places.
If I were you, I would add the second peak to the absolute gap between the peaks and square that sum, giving 331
